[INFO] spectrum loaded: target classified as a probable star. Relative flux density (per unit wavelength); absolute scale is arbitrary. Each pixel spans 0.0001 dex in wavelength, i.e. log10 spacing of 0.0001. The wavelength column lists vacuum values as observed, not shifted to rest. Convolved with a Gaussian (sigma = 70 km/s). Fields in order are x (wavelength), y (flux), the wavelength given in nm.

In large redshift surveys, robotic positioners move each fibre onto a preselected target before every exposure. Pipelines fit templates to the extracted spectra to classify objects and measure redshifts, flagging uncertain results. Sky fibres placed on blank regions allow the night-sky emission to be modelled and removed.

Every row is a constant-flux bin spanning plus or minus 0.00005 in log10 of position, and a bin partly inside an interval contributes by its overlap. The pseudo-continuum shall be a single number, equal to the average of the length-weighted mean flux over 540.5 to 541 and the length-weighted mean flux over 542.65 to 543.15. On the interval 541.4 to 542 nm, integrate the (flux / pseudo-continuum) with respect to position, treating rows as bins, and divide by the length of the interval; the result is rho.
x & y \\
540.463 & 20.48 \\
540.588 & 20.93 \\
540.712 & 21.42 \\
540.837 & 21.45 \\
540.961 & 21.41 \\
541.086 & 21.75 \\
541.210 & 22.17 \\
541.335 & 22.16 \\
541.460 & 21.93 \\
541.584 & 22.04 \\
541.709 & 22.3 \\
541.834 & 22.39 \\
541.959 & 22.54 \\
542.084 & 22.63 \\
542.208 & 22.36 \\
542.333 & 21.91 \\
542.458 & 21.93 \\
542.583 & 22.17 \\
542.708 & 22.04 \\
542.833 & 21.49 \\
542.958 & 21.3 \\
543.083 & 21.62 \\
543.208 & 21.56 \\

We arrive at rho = 1.037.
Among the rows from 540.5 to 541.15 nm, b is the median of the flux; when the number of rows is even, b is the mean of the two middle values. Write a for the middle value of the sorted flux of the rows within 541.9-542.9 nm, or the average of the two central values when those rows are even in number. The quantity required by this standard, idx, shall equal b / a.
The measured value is 0.969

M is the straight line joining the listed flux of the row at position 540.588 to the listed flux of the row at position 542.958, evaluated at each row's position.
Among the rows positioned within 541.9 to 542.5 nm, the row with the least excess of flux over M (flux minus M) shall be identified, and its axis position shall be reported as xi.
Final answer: 542.333 nm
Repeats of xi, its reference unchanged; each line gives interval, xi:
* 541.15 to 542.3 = 541.460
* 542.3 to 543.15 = 542.958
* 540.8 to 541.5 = 540.961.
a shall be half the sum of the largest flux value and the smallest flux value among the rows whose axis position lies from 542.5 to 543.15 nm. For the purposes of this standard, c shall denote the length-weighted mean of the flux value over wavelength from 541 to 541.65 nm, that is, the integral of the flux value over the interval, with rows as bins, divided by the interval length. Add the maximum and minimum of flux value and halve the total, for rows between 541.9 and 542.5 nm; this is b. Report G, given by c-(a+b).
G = -22.0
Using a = 21.7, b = 22.3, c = 22.0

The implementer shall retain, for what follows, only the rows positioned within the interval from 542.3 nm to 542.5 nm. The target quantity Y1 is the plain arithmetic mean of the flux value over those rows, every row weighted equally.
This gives 21.9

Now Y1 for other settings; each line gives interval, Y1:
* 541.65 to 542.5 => 22.3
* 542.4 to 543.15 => 21.8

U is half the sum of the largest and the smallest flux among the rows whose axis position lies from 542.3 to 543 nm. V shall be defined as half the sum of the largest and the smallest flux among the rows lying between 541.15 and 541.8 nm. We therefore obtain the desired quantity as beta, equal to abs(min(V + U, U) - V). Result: 0.38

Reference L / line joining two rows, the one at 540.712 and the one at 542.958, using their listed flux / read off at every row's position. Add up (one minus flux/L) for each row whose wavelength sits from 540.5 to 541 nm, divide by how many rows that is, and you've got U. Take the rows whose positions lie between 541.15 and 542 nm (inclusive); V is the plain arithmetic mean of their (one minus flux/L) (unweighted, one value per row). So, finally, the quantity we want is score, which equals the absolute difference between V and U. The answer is 0.045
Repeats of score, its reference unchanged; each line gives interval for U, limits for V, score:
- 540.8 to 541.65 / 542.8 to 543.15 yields 0.013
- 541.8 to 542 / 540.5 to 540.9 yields 0.059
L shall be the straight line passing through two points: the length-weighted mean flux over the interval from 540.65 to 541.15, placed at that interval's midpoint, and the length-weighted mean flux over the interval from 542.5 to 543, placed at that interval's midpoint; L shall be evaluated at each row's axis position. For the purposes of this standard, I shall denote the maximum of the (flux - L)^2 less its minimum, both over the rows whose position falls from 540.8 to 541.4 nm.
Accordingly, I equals 0.35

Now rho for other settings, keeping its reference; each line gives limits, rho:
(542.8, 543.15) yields 1.002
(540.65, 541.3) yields 1.011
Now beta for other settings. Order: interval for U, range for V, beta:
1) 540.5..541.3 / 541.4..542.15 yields 0.73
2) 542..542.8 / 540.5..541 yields 1.08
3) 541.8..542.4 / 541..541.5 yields 0.31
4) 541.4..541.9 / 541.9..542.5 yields 0.11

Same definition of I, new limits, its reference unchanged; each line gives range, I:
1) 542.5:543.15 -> 0.21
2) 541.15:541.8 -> 0.34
